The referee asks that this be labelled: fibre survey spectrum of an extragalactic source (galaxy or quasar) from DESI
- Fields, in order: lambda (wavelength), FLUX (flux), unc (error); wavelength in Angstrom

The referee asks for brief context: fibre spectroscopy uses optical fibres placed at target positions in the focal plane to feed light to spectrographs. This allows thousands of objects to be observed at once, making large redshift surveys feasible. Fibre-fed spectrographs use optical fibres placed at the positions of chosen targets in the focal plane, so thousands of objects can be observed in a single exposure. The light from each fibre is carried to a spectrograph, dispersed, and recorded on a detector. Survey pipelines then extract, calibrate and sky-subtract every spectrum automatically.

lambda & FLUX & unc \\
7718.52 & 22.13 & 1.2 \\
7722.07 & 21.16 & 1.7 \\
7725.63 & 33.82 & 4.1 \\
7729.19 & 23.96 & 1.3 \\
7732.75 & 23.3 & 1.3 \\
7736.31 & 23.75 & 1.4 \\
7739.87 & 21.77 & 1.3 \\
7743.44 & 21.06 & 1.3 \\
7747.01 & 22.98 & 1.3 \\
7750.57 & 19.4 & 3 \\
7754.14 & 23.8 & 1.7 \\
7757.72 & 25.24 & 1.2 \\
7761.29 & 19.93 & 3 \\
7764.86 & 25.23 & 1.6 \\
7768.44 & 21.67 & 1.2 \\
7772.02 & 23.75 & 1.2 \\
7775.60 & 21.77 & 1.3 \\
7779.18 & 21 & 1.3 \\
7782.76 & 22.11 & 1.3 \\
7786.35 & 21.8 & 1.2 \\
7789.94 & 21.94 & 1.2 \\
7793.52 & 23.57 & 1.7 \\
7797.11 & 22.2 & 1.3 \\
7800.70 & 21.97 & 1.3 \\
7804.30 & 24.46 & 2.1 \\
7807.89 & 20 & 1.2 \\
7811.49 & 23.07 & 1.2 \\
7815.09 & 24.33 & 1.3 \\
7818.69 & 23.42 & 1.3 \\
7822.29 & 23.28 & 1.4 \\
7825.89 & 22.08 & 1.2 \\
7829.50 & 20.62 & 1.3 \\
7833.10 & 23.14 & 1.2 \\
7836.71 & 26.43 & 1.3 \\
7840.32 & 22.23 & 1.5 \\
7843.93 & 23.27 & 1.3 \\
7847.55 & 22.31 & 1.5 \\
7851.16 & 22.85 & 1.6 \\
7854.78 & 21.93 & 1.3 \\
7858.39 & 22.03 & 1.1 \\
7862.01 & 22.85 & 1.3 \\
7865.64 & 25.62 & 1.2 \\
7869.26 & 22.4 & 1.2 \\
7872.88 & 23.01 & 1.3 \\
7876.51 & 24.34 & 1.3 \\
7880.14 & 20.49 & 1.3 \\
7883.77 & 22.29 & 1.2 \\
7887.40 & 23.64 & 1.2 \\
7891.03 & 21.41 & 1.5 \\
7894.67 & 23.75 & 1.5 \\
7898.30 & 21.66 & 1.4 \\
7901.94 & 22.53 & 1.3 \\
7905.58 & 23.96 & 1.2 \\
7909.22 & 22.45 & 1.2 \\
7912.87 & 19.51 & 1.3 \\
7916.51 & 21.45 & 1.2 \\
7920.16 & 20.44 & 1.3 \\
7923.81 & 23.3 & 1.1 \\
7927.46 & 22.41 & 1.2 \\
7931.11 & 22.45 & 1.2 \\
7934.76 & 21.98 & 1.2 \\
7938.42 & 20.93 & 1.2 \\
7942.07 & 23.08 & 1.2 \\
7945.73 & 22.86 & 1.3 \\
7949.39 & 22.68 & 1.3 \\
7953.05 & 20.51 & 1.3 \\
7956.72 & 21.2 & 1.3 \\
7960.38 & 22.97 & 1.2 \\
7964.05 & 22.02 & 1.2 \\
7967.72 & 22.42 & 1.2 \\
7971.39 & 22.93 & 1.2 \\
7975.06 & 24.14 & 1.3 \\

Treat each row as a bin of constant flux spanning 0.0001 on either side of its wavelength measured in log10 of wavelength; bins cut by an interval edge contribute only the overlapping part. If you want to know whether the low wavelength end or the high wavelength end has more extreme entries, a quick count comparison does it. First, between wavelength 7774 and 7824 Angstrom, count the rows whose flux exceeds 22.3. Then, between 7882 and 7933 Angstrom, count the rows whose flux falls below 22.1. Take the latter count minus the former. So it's -1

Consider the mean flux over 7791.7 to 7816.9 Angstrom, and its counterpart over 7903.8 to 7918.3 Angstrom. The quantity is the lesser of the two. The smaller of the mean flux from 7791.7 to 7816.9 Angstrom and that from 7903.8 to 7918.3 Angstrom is 21.84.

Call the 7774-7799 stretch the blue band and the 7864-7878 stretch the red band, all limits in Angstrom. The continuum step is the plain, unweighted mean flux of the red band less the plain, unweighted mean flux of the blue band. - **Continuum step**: 1.8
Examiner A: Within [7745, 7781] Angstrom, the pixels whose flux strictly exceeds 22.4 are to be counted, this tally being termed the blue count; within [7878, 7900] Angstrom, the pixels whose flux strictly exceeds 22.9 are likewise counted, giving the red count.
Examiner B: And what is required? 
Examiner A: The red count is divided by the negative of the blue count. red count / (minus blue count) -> -0.40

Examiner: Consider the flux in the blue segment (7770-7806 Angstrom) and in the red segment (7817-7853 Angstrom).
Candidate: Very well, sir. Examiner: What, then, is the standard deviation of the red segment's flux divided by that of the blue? 1.36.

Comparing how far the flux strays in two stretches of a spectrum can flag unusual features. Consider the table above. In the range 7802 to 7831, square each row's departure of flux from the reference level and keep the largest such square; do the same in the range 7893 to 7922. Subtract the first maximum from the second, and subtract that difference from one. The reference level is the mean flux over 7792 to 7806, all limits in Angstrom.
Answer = -2.2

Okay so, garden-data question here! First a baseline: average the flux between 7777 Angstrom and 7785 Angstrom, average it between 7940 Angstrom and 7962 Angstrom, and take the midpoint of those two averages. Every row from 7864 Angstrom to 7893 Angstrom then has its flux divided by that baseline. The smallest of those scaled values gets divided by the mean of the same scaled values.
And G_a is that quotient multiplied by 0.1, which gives 0.0895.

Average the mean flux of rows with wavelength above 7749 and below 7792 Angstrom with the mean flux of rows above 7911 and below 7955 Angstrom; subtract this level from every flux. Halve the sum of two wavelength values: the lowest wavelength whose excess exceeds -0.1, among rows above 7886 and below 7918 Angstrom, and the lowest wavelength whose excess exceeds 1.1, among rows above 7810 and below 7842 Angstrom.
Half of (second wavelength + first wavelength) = 7851.2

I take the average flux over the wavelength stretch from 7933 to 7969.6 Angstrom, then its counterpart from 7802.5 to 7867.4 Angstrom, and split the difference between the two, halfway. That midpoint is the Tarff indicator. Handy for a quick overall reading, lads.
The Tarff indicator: 22.5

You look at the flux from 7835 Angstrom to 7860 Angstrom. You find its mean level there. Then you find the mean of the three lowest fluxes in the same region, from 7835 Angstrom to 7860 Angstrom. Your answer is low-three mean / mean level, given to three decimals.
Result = 0.959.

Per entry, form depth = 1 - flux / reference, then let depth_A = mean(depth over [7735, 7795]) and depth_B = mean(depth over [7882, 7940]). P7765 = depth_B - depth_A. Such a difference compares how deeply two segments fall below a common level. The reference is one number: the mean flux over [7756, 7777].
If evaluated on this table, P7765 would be 0.011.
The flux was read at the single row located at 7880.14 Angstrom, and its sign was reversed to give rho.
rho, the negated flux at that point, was -20.5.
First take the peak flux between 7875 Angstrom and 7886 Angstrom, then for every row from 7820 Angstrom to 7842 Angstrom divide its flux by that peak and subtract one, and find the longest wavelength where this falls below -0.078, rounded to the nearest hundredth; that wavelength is 7840.32 Angstrom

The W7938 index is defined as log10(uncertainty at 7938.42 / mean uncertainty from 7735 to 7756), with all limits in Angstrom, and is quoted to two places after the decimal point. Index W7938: -0.14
